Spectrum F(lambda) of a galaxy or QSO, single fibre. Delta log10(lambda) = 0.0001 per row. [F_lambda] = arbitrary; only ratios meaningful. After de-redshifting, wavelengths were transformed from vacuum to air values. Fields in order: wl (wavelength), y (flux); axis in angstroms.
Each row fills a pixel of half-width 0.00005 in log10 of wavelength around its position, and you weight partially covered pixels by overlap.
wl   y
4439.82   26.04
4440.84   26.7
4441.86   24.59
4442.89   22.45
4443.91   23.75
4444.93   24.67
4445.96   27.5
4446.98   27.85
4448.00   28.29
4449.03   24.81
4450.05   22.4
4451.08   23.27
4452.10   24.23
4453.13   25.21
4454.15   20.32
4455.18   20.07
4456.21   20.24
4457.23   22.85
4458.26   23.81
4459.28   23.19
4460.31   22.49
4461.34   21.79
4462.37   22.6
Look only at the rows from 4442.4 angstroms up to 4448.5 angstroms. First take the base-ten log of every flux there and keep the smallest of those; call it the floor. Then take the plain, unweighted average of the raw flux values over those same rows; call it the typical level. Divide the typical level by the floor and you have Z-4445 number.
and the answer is 19.1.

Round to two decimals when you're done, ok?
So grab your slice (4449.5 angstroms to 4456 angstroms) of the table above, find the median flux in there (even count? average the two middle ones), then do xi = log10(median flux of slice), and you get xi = 1.36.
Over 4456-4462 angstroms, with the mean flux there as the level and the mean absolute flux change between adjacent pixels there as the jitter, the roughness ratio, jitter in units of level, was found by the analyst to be 0.050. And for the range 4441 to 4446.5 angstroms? 0.073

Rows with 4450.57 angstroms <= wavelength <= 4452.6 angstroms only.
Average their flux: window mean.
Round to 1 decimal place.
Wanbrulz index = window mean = 23.8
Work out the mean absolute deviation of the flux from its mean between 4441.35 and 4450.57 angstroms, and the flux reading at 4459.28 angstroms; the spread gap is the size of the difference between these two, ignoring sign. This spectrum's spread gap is 21.4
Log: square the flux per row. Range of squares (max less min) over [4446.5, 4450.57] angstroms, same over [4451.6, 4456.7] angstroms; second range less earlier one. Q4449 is -66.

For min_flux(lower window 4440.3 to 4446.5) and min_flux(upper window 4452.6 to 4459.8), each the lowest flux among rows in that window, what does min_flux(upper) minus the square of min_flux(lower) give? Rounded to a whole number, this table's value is -484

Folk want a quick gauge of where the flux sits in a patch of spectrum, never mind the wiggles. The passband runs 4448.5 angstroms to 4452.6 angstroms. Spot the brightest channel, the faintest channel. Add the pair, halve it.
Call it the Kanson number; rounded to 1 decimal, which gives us 23.6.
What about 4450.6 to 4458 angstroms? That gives 22.6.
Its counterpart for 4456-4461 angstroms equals 22.0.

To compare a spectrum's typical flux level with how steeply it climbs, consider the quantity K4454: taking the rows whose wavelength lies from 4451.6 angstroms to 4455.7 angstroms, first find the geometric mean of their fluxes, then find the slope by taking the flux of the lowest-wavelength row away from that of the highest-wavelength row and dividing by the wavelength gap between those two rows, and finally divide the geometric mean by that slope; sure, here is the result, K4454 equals -17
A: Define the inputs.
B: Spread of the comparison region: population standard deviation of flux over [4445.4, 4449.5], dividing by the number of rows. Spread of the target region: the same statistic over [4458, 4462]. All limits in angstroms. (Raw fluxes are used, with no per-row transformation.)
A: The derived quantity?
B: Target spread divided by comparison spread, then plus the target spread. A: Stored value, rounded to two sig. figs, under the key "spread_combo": 1.3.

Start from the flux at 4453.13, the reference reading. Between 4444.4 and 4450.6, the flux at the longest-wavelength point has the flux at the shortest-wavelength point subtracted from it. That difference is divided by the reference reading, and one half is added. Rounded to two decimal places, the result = 0.41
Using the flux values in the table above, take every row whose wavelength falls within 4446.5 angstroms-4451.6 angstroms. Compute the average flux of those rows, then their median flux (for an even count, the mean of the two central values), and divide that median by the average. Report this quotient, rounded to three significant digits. 0.980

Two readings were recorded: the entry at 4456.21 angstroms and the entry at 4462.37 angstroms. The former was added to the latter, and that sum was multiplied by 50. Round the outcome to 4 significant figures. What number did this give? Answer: 2142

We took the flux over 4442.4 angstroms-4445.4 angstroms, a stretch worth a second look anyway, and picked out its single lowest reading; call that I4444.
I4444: 22.45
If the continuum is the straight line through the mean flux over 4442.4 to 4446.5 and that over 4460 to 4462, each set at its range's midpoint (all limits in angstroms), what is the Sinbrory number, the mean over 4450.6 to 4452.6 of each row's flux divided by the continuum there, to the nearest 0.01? 1.01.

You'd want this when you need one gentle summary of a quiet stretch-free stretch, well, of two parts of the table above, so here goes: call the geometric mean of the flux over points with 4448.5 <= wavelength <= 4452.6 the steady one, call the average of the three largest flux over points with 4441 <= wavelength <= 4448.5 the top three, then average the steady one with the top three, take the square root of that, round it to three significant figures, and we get 5.08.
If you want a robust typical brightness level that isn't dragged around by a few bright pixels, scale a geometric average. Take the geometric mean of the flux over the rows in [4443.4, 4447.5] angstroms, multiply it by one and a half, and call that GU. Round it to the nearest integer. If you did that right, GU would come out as 39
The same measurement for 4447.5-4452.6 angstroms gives 37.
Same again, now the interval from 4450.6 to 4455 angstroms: 35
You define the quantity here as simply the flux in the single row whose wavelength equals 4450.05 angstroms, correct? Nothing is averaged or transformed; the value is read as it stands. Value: 22.4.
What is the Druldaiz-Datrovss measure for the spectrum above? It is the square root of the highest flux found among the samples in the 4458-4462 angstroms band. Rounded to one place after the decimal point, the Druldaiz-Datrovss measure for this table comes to 4.9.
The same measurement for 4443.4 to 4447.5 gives 5.3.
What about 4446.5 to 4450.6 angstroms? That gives 5.3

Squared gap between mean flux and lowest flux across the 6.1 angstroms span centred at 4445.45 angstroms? 11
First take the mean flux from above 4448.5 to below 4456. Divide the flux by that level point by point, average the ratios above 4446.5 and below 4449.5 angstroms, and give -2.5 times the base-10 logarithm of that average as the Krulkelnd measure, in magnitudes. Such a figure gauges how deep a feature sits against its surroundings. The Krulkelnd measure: -0.18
